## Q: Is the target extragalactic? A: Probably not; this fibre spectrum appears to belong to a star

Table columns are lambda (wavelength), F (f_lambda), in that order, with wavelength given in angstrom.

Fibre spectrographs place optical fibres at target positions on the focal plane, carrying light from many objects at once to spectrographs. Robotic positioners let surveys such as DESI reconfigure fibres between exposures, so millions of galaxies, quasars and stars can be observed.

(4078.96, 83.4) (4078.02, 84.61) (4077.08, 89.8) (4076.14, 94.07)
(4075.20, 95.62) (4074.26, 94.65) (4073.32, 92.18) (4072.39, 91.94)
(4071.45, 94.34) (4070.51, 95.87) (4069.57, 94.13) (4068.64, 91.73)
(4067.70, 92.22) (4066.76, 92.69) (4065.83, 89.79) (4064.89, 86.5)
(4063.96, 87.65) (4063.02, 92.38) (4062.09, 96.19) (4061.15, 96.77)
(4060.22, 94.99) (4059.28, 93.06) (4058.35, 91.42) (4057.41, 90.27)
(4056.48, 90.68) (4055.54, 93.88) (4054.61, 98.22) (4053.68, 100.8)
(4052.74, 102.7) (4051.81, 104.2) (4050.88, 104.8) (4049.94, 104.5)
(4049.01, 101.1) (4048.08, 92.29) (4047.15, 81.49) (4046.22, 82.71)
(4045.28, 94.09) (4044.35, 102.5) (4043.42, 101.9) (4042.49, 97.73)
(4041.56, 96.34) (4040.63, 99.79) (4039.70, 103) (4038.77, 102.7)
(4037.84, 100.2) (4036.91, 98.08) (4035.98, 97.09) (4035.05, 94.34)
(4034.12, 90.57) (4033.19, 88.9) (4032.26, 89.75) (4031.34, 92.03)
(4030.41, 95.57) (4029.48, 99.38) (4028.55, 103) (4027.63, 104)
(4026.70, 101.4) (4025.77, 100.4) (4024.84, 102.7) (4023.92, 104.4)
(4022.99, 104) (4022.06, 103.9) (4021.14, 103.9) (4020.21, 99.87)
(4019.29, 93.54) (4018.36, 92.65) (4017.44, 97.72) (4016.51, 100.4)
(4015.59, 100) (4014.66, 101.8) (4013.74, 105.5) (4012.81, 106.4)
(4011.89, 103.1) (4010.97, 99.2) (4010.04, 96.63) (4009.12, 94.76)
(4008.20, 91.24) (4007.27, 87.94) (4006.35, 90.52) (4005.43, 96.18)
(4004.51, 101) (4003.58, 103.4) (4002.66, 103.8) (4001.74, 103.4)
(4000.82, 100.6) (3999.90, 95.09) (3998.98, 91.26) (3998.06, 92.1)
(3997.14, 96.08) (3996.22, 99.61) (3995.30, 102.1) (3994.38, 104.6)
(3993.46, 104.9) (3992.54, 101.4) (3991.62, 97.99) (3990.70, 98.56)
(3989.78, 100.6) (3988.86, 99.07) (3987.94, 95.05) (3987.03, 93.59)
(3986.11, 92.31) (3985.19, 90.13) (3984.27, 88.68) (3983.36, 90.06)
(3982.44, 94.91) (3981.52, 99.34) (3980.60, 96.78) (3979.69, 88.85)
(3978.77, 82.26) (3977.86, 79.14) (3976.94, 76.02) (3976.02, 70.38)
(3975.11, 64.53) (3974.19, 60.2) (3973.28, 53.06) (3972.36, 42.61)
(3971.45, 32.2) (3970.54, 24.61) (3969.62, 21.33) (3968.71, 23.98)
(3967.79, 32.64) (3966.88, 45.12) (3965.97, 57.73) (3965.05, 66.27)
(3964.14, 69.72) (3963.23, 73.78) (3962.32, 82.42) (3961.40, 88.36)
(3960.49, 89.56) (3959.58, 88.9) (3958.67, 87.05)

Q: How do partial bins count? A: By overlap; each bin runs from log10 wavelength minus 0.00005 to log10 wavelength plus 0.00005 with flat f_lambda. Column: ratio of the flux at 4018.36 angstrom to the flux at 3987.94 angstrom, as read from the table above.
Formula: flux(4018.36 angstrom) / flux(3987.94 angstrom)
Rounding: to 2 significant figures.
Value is 0.97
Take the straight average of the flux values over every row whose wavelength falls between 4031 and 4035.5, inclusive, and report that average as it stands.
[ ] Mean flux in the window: 91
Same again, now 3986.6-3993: 98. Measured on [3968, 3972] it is 26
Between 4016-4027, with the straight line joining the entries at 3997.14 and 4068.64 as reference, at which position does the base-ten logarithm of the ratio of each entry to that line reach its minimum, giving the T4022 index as 4018.36 angstrom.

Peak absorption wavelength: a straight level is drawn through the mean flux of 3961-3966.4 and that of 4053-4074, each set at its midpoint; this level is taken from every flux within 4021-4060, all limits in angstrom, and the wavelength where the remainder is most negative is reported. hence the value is 4047.15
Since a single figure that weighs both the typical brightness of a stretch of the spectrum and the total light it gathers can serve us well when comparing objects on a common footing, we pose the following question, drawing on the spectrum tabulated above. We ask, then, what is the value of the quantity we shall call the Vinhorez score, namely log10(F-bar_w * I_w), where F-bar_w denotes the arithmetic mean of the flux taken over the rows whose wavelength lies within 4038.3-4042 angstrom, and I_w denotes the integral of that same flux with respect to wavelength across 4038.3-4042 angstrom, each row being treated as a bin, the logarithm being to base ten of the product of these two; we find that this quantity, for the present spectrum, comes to 4.57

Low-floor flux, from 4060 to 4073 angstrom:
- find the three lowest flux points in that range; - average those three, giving 88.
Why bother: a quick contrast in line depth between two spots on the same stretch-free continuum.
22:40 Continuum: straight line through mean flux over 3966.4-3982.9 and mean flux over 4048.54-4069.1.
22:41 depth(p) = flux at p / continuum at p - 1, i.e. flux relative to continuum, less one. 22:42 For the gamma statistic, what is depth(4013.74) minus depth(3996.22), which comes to -0.06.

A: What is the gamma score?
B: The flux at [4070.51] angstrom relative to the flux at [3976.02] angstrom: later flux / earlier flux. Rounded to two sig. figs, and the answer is 1.4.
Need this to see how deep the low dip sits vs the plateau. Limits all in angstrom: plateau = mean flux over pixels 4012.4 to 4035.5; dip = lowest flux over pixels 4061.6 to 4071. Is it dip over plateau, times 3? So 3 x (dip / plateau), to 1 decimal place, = 2.6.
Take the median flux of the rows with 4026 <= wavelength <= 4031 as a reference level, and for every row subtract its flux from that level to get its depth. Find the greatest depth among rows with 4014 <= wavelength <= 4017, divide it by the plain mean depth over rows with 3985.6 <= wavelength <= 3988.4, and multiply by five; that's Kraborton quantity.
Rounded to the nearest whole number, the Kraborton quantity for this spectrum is 1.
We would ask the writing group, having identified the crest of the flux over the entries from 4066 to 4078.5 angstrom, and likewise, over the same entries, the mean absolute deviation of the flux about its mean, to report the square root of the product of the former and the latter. 13.9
